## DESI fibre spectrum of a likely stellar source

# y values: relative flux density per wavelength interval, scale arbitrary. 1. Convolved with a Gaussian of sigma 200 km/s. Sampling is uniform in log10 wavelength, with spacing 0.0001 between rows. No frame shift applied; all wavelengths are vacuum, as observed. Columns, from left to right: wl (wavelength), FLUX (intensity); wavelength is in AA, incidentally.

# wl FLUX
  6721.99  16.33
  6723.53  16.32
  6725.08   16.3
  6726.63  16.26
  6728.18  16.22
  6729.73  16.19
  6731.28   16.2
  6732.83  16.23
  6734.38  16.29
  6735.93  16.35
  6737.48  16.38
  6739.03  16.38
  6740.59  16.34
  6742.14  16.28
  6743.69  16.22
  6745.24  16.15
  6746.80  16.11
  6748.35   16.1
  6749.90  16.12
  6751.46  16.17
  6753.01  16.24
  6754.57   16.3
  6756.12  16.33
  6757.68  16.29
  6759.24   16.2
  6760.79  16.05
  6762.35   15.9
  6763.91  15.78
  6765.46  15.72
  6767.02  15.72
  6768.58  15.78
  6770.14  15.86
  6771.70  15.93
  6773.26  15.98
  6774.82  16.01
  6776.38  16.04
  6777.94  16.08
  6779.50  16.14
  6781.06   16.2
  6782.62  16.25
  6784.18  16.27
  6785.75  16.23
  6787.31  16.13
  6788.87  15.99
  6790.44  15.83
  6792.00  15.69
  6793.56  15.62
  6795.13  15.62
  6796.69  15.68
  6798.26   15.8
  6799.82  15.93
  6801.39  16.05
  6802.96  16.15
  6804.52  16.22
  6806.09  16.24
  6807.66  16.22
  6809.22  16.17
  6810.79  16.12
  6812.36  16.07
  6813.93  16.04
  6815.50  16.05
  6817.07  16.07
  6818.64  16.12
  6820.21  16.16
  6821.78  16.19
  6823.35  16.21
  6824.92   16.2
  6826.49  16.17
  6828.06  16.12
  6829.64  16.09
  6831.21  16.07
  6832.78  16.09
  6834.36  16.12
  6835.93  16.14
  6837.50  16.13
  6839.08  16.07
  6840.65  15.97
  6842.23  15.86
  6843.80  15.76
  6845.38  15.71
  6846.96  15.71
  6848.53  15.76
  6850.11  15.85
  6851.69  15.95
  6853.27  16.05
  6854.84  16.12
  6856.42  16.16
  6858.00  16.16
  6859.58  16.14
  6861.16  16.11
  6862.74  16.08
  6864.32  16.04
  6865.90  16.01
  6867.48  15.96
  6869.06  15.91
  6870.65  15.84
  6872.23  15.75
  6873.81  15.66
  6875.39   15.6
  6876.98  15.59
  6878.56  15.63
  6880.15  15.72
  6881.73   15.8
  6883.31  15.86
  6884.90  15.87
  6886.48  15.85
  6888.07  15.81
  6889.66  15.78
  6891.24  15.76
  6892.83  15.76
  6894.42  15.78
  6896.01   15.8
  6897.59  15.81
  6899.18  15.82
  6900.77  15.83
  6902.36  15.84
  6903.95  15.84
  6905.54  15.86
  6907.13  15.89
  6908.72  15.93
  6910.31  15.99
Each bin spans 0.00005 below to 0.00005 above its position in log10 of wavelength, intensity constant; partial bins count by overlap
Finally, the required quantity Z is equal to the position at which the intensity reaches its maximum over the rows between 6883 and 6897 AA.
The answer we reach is 6884.90 AA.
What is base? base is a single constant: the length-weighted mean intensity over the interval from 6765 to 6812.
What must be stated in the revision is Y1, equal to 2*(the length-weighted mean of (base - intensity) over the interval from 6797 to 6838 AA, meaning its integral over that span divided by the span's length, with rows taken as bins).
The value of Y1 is -0.2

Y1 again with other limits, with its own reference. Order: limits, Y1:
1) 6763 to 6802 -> 0.1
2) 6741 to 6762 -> -0.4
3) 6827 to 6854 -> 0.0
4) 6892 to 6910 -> 0.3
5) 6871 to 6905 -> 0.4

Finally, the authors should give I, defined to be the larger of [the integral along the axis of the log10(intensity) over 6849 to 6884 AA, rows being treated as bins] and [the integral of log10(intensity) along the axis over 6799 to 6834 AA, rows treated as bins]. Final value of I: 42.3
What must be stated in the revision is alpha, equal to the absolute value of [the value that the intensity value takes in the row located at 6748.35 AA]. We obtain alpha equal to 16.10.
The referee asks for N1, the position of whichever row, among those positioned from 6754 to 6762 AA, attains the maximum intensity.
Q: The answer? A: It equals 6756.12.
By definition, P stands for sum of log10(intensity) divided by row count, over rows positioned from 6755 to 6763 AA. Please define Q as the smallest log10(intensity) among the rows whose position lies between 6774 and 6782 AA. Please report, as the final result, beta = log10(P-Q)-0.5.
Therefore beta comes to -2.9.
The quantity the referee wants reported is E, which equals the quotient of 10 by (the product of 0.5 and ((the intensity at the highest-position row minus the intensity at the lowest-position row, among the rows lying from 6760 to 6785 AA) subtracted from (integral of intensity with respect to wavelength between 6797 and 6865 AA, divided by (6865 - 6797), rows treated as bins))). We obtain 1.26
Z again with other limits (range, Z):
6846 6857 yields 6856.42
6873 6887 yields 6884.90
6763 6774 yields 6773.26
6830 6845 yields 6835.93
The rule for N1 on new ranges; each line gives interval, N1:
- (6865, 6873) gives 6865.90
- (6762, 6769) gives 6762.35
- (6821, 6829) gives 6823.35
